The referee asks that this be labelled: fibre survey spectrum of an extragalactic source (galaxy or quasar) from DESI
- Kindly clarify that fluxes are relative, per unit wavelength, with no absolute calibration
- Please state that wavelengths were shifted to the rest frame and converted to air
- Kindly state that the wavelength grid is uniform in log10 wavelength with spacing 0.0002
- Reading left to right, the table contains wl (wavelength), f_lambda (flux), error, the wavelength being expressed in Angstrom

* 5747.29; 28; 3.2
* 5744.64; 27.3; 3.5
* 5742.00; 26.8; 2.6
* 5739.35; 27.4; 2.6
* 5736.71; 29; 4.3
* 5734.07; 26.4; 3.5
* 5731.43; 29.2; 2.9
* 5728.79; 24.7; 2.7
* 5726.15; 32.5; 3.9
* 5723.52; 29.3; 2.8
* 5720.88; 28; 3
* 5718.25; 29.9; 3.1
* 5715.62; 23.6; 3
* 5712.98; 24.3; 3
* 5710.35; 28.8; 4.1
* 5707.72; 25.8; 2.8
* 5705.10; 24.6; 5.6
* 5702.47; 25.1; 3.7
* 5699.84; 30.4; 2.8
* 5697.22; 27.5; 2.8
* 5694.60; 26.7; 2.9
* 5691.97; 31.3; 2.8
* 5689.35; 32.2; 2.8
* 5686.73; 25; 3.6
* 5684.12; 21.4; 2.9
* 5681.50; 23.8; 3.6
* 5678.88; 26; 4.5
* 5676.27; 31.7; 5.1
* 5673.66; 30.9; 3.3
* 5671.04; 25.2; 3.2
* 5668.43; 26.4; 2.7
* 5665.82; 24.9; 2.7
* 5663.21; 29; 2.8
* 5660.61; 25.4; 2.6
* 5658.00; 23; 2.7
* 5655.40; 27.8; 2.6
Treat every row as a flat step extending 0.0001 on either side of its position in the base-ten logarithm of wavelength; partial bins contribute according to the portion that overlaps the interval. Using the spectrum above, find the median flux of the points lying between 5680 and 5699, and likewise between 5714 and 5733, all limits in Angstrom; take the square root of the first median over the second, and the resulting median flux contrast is 0.96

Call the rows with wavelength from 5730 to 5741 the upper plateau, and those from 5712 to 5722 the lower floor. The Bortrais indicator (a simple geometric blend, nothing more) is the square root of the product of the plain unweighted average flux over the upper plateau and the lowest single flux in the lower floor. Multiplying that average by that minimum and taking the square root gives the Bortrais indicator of 25.7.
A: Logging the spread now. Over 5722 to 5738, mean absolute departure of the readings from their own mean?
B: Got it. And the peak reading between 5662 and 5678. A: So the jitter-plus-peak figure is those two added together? 33.7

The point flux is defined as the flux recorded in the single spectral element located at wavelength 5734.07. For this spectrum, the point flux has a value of 26.4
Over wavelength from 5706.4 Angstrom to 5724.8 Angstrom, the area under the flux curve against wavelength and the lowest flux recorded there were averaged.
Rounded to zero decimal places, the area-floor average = 261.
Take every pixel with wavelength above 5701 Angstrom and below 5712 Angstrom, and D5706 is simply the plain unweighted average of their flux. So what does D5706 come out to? 26.1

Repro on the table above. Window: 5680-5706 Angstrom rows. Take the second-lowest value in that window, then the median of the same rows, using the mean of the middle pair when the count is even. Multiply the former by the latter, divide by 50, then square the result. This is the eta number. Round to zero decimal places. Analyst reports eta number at 152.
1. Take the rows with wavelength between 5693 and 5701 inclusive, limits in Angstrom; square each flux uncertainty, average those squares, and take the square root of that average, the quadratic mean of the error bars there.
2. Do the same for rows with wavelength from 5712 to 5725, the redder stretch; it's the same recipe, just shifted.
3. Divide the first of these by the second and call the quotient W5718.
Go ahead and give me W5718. 0.95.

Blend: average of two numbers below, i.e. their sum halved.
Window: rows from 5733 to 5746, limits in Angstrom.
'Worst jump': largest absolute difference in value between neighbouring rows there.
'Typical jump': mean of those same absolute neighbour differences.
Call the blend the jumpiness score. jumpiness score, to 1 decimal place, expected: 2.0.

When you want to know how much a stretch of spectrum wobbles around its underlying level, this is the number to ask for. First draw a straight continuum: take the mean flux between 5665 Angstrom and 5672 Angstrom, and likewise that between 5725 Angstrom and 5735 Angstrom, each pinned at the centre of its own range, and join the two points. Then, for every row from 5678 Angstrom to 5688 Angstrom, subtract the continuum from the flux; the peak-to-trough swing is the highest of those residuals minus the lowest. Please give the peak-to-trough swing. 5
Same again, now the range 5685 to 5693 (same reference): 7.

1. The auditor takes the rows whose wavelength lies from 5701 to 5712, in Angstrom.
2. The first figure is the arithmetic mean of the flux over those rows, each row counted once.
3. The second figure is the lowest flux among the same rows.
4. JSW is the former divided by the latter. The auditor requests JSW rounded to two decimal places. 1.06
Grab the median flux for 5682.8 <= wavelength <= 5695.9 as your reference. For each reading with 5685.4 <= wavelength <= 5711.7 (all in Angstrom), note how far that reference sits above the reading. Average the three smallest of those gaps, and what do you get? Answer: -4.6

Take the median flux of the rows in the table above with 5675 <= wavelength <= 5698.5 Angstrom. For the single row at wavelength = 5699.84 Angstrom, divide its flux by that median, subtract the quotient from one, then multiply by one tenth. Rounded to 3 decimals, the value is -0.014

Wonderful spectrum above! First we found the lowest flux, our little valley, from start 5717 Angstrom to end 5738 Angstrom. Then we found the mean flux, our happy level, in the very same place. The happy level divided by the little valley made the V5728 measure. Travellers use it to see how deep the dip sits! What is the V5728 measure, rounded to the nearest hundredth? 1.16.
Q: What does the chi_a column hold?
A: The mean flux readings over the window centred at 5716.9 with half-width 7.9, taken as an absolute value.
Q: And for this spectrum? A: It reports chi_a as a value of 27.3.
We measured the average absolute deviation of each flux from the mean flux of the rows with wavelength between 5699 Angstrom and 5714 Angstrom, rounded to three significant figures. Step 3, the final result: 2.07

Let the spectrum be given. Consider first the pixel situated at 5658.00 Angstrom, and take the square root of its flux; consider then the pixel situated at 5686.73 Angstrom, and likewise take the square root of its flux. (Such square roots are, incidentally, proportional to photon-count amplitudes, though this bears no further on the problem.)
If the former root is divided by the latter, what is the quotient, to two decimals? 0.96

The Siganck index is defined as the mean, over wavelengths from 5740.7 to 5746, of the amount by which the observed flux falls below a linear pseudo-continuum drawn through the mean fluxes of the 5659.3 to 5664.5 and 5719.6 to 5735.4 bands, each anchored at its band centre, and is 1.6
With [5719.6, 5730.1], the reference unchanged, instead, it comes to -0.3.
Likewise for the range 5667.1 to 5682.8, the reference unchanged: 0.1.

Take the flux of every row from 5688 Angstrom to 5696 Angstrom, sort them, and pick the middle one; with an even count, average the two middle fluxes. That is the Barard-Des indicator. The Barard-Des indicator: 31.3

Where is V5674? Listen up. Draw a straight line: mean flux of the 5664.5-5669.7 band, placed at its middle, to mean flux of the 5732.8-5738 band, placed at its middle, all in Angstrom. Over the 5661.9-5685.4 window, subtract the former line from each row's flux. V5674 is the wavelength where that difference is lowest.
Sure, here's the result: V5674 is 5684.12 Angstrom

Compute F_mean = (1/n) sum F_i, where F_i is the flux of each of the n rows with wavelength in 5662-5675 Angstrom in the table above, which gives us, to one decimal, 27.3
